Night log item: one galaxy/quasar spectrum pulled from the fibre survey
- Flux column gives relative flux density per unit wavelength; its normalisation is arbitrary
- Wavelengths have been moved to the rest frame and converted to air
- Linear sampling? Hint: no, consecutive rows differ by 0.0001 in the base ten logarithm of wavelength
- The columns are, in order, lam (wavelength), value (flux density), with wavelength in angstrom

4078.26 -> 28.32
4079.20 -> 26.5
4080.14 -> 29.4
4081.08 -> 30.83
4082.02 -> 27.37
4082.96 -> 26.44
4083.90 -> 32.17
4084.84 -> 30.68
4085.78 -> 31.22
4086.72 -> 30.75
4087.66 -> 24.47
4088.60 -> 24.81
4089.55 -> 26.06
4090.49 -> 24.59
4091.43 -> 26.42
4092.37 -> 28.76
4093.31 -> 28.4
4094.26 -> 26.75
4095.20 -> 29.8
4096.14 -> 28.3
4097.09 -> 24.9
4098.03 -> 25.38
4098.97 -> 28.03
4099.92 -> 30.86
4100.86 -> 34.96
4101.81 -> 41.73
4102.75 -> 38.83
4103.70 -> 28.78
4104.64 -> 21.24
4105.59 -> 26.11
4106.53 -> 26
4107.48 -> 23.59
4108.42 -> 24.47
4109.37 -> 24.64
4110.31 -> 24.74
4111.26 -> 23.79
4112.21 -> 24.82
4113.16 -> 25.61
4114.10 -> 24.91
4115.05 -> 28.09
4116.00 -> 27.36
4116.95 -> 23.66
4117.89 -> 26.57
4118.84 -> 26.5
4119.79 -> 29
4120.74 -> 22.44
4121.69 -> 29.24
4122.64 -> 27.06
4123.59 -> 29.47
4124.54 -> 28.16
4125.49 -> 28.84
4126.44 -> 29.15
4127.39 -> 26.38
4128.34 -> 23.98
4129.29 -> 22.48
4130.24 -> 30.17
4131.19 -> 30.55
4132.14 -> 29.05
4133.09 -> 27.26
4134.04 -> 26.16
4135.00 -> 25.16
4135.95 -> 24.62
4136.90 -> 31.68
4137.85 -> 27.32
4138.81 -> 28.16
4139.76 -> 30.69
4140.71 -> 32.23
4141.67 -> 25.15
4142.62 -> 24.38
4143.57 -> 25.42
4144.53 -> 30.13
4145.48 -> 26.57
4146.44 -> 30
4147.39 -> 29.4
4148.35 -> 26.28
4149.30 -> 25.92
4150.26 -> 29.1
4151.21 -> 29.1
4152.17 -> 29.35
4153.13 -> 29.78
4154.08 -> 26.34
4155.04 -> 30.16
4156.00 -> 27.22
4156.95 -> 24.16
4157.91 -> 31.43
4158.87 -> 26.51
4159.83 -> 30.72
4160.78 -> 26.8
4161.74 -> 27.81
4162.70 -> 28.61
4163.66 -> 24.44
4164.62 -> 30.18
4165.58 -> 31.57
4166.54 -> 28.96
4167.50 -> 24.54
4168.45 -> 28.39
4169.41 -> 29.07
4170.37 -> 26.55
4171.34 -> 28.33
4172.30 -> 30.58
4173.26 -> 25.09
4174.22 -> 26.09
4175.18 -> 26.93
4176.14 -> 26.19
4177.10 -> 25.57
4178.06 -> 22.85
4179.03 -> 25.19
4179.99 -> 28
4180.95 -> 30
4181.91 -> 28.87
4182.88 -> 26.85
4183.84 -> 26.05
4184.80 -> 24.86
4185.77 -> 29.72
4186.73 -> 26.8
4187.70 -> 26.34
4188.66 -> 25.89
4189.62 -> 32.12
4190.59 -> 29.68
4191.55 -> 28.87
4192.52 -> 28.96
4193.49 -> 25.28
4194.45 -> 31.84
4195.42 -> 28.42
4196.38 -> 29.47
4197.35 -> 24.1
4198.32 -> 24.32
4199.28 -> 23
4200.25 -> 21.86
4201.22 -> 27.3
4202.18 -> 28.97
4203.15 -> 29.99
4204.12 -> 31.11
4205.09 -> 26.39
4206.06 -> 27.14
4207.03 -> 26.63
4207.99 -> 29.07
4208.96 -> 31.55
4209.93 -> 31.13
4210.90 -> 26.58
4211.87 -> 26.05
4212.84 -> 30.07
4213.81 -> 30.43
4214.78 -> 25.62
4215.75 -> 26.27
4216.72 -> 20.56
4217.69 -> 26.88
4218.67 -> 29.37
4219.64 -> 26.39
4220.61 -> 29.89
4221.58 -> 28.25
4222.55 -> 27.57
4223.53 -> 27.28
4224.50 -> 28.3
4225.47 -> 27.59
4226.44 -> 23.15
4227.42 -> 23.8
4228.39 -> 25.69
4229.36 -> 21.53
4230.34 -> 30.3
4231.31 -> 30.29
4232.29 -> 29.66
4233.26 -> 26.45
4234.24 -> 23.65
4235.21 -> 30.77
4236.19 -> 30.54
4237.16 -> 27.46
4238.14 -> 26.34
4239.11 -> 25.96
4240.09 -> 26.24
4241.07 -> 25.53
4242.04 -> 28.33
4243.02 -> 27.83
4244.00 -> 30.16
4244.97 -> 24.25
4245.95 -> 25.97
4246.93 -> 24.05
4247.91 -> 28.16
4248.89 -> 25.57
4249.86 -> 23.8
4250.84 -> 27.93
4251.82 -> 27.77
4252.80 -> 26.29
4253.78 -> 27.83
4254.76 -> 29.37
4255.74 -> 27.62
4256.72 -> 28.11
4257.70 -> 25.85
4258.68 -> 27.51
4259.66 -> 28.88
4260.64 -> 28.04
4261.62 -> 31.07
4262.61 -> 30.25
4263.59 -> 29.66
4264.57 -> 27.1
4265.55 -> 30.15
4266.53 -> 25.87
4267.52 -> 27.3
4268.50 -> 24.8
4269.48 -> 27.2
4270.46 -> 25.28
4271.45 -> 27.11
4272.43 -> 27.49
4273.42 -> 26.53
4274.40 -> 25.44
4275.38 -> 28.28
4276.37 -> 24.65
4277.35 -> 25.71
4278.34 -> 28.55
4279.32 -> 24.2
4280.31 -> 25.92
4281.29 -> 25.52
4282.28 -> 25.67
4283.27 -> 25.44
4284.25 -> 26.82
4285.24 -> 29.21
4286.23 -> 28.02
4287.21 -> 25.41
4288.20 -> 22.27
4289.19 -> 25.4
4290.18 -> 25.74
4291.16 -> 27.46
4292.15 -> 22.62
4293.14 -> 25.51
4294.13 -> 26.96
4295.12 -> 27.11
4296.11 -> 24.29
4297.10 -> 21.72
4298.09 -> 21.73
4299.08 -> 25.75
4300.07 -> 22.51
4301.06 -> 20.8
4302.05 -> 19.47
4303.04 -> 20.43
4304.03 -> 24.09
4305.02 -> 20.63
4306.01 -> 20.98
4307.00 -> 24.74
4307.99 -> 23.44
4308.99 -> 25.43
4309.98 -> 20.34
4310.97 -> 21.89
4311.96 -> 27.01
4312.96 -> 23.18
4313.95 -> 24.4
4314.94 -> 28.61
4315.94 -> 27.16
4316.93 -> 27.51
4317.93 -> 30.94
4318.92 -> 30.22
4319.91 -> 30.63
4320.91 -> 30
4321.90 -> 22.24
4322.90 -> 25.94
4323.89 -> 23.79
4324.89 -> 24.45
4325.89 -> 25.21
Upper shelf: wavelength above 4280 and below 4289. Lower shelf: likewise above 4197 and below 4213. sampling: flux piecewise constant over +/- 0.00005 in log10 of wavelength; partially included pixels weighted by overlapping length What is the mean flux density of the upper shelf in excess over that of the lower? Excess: -1.3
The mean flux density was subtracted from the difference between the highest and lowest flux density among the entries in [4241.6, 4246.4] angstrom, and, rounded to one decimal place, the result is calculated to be -21.4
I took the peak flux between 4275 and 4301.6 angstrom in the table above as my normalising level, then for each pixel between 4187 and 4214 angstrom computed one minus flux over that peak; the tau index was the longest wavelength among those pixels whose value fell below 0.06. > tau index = 4213.81 angstrom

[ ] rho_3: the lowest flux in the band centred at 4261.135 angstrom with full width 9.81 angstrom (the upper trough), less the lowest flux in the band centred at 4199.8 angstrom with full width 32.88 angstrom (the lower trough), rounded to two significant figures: 4.0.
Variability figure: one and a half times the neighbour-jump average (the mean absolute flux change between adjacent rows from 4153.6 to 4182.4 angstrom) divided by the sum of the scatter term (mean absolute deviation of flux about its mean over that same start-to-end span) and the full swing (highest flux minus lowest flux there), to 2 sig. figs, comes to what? 0.39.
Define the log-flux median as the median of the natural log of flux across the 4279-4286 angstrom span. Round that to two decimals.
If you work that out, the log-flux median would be 3.25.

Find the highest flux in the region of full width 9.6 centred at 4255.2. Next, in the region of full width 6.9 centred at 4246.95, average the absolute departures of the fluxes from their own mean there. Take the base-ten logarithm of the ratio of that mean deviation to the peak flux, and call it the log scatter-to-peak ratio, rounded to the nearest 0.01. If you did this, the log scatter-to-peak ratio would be -1.21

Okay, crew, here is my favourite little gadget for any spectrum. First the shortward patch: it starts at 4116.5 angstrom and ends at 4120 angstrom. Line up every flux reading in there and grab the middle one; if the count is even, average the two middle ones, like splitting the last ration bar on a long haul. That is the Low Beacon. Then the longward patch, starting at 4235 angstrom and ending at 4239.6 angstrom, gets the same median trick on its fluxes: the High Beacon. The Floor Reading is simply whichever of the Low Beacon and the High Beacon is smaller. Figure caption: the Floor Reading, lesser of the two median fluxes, 26.5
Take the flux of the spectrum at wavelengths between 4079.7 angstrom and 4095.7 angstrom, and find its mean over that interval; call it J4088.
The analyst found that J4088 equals 28.2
